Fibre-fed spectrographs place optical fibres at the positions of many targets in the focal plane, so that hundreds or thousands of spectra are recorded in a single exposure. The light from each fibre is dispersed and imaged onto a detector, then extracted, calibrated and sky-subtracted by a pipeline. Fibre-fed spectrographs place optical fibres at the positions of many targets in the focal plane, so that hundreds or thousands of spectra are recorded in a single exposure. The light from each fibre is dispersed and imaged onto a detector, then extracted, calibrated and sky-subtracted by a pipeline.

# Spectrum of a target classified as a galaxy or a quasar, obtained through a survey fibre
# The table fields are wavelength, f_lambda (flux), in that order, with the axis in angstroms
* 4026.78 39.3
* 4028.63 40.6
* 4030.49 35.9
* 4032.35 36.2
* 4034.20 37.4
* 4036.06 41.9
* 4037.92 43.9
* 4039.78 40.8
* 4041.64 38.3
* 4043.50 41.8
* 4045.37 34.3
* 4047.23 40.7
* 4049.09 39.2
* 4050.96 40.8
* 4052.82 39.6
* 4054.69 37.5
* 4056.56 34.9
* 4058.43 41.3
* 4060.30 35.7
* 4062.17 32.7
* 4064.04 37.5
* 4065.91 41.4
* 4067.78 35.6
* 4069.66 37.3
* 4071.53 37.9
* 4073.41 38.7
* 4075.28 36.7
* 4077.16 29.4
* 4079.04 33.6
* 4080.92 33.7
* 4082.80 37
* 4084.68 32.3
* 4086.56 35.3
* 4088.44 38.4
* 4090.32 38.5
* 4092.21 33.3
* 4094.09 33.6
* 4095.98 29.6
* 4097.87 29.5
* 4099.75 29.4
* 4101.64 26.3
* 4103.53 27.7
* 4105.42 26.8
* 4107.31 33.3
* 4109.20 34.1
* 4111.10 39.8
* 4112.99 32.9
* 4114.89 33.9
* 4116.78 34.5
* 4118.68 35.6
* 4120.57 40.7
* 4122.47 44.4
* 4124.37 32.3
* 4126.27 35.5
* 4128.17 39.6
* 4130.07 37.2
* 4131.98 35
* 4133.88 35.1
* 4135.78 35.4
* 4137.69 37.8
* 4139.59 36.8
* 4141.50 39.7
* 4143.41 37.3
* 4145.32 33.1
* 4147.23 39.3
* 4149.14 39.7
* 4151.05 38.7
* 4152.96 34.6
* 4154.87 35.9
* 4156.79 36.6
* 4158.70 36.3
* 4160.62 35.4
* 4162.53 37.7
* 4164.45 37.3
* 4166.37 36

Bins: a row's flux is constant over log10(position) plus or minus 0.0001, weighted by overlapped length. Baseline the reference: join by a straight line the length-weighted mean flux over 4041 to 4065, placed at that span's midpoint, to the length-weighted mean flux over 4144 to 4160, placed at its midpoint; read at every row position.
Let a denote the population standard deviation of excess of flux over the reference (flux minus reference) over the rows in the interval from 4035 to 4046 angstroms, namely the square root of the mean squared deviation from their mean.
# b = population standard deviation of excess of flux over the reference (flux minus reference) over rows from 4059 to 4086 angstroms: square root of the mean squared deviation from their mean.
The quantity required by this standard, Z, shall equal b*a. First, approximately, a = 3.1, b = 2.94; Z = 9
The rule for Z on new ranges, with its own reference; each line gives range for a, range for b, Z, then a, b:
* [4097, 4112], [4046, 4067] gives 12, 4.3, 2.74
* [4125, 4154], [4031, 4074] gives 6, 2.1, 2.72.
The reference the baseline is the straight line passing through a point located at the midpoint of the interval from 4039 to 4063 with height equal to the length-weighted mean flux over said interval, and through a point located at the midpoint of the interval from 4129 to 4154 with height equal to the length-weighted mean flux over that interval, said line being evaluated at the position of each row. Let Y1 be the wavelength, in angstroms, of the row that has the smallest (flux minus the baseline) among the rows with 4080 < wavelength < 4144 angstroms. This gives 4101.64 angstroms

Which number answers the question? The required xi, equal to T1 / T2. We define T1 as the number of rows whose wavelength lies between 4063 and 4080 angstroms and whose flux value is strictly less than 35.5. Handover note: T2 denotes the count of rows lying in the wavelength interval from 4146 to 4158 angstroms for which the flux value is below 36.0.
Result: 1.0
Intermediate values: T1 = 2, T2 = 2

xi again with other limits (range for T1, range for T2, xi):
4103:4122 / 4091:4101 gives 1.4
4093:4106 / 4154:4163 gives 3.5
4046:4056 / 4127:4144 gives 0.0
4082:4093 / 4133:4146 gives 1.0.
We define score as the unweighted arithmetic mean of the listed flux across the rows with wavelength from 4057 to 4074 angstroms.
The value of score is 37.6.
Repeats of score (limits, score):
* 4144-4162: 36.6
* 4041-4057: 38.6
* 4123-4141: 36.1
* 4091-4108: 29.9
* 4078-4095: 35.1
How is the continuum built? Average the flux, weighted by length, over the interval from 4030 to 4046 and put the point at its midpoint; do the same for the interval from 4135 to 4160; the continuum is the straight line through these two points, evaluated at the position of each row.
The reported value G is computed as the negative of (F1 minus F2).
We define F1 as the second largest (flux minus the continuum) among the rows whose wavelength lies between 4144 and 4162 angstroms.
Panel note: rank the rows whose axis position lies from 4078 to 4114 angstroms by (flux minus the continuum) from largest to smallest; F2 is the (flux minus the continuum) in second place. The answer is -1.9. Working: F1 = 2.30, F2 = 0.4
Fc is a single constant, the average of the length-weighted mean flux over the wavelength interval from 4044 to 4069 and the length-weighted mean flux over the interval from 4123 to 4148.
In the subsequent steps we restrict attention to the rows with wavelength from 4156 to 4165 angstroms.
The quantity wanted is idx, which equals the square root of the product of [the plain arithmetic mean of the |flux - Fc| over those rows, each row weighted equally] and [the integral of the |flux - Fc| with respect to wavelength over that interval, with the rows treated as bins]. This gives 2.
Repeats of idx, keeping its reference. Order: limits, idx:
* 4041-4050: 9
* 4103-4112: 17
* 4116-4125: 12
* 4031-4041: 10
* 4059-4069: 8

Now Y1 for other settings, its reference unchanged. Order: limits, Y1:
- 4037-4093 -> 4077.16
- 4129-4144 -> 4131.98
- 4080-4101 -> 4099.75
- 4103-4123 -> 4105.42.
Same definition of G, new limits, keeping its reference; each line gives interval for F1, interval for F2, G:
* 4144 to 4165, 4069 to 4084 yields -2.9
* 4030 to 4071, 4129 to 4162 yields -0.2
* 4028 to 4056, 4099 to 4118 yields -5.9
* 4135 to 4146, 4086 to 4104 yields -0.3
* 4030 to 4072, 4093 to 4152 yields 0.4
